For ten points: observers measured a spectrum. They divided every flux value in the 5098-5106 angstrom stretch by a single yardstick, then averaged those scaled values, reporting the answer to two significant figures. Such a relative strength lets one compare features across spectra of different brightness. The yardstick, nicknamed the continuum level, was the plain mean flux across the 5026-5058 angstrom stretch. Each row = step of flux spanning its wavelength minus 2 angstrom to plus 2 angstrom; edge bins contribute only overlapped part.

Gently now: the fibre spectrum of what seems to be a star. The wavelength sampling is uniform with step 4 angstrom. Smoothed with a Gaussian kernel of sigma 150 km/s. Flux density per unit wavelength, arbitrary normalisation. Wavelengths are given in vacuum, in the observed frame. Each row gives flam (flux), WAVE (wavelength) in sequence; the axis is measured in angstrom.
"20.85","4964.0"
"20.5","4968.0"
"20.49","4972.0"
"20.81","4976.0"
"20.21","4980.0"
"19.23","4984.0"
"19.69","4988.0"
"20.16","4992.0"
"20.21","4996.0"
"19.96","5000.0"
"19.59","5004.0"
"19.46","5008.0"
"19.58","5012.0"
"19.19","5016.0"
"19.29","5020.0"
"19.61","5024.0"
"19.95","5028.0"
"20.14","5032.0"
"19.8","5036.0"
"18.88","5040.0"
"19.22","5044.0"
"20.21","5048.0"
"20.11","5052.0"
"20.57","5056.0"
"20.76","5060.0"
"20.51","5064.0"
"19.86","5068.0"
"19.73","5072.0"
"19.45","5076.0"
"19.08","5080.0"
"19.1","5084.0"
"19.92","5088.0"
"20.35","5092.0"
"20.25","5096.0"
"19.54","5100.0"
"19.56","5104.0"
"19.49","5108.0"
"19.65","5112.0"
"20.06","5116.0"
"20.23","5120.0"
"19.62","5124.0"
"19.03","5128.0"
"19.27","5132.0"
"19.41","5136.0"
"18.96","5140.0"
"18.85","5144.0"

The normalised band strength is 0.98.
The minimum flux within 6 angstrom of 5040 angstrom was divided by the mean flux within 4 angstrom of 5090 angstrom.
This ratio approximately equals 0.94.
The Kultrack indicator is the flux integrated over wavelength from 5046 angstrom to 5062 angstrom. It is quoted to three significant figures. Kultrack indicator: 327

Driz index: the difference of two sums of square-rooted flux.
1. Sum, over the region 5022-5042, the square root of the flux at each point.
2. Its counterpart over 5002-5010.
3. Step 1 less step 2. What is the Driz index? 13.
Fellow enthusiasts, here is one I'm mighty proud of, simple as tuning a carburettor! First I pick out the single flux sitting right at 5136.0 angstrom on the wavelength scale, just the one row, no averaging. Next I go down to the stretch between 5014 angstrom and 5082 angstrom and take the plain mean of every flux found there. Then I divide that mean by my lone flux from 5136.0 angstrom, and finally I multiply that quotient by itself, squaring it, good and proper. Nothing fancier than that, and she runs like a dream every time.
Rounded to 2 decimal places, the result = 1.04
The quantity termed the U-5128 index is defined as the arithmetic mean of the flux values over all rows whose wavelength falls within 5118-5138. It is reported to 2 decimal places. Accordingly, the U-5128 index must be 19.51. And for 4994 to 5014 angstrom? 19.76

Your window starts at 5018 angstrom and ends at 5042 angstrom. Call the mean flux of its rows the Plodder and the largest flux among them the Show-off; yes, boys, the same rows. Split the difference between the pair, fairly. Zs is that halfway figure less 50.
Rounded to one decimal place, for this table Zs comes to -30.1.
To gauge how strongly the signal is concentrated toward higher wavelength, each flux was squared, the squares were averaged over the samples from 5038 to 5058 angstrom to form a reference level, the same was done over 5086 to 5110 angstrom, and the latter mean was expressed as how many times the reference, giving 1.00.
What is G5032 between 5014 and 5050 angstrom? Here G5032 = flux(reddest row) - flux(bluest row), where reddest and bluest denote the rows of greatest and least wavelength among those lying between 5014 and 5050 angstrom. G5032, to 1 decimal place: 1.0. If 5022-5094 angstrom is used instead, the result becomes 0.7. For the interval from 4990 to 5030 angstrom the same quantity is -0.2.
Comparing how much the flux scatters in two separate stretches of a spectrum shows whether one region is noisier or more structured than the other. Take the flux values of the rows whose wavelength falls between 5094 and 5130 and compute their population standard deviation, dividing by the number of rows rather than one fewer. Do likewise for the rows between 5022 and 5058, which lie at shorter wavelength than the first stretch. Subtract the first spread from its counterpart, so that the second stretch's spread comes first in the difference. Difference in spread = 0.12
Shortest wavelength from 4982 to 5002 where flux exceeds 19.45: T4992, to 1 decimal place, 4988.0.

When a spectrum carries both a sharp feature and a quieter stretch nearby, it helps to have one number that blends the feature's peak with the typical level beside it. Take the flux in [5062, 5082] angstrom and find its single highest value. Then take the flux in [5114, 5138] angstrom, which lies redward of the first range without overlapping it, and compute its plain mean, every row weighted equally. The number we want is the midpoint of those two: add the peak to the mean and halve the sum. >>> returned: 20.1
